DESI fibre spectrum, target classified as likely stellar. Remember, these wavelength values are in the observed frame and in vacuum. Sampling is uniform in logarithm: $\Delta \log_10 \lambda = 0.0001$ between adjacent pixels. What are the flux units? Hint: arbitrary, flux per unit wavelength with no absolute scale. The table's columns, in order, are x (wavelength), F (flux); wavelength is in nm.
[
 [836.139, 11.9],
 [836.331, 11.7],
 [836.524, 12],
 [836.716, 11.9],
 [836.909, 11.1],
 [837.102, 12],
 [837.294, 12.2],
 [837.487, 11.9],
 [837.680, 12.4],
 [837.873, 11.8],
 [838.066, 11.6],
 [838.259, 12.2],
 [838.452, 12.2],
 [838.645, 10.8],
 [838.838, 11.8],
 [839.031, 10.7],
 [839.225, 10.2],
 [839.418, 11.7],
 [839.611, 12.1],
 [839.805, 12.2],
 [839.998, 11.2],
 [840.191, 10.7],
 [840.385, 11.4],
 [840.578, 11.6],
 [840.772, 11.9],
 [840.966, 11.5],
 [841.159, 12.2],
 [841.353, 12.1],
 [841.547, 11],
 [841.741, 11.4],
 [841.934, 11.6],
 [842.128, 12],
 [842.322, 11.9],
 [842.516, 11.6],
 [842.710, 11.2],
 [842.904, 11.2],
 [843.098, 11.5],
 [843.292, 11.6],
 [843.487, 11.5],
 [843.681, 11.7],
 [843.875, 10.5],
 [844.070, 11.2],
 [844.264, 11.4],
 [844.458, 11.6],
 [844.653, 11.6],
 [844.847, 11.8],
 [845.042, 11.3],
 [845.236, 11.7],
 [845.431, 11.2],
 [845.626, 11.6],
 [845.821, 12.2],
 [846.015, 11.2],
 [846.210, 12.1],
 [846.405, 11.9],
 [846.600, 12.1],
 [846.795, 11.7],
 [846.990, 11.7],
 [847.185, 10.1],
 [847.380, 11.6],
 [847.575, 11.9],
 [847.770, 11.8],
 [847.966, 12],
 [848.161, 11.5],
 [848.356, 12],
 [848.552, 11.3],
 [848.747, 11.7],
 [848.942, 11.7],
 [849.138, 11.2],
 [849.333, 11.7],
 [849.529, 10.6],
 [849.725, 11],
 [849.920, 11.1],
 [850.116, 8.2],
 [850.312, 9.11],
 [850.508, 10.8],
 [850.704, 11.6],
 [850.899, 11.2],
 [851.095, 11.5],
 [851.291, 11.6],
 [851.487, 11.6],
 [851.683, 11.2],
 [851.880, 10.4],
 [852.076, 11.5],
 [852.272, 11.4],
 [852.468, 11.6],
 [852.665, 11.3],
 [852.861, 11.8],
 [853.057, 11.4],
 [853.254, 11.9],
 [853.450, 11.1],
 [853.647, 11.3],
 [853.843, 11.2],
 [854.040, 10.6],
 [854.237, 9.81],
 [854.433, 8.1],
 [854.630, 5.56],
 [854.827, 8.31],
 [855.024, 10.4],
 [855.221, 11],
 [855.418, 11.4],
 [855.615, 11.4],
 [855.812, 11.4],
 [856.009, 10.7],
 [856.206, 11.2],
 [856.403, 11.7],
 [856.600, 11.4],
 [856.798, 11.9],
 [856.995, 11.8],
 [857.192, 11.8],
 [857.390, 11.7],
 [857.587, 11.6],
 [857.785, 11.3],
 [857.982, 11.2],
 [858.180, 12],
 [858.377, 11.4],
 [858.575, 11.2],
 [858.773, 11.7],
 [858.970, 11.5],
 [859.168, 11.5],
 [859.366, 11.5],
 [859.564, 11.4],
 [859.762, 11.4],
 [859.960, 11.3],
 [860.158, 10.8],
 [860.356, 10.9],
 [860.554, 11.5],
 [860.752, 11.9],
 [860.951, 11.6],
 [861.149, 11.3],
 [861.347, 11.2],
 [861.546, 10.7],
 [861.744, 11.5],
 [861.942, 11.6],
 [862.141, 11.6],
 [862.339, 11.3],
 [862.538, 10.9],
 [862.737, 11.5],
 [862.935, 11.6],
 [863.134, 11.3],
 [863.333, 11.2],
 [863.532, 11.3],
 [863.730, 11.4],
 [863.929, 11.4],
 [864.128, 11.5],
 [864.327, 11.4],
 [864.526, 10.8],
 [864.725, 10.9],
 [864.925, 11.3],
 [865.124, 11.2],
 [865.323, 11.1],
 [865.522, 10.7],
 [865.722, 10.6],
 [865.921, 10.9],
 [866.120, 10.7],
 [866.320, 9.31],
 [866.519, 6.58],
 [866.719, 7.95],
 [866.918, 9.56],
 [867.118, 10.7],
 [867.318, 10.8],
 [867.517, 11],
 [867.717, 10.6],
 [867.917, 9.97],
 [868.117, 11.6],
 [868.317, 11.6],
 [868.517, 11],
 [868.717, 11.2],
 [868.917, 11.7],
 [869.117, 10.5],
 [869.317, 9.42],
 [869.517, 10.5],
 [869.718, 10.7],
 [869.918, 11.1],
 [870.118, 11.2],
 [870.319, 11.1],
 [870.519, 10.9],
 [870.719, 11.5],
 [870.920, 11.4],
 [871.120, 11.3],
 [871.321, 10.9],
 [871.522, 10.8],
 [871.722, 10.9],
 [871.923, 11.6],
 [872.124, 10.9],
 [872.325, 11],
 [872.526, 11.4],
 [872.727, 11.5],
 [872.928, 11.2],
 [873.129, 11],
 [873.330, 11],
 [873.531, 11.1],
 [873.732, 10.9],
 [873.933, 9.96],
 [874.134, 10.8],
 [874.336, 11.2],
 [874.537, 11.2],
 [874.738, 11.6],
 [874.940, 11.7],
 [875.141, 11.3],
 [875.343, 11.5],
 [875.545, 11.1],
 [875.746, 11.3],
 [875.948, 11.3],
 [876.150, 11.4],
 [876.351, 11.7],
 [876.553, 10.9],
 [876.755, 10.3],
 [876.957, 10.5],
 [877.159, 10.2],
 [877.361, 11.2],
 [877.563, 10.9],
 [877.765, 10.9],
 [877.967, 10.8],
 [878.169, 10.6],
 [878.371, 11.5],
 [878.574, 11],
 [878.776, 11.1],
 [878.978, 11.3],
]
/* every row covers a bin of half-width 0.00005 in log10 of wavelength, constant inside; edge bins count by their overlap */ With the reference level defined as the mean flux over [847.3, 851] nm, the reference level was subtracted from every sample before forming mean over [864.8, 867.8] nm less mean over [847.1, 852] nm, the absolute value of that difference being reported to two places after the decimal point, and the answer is 0.94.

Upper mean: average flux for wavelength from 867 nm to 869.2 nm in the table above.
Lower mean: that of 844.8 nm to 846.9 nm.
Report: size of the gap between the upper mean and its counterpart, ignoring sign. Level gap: 0.74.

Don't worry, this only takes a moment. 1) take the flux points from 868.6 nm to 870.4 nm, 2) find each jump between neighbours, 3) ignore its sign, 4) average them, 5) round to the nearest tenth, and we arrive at 0.6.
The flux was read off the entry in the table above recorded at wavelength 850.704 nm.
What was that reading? 11.6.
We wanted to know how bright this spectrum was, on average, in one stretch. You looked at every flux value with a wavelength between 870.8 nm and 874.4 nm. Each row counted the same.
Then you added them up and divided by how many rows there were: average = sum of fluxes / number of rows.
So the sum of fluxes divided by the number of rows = 11.0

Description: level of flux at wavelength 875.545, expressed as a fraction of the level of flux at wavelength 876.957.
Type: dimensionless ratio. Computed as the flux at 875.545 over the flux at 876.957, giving 1.06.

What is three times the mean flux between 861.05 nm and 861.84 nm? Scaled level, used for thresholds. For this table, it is 33.5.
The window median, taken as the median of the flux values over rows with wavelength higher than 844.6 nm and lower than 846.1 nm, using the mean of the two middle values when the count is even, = 11.6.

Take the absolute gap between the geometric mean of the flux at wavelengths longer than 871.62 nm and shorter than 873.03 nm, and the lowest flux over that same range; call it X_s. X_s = 0.31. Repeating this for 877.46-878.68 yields 0.35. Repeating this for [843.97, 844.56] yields 0.20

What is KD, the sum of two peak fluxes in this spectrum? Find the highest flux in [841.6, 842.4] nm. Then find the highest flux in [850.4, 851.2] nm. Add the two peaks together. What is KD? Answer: 23.6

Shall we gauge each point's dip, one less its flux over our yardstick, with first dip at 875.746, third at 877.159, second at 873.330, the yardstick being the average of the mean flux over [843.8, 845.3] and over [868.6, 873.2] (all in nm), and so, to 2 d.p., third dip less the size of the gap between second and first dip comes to 0.06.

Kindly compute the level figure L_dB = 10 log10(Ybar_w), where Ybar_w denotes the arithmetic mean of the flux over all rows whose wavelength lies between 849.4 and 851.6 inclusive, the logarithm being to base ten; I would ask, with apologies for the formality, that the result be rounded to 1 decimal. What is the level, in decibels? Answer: 10.3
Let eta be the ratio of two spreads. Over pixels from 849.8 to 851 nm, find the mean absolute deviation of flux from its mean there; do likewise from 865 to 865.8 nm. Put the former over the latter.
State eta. 4.5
